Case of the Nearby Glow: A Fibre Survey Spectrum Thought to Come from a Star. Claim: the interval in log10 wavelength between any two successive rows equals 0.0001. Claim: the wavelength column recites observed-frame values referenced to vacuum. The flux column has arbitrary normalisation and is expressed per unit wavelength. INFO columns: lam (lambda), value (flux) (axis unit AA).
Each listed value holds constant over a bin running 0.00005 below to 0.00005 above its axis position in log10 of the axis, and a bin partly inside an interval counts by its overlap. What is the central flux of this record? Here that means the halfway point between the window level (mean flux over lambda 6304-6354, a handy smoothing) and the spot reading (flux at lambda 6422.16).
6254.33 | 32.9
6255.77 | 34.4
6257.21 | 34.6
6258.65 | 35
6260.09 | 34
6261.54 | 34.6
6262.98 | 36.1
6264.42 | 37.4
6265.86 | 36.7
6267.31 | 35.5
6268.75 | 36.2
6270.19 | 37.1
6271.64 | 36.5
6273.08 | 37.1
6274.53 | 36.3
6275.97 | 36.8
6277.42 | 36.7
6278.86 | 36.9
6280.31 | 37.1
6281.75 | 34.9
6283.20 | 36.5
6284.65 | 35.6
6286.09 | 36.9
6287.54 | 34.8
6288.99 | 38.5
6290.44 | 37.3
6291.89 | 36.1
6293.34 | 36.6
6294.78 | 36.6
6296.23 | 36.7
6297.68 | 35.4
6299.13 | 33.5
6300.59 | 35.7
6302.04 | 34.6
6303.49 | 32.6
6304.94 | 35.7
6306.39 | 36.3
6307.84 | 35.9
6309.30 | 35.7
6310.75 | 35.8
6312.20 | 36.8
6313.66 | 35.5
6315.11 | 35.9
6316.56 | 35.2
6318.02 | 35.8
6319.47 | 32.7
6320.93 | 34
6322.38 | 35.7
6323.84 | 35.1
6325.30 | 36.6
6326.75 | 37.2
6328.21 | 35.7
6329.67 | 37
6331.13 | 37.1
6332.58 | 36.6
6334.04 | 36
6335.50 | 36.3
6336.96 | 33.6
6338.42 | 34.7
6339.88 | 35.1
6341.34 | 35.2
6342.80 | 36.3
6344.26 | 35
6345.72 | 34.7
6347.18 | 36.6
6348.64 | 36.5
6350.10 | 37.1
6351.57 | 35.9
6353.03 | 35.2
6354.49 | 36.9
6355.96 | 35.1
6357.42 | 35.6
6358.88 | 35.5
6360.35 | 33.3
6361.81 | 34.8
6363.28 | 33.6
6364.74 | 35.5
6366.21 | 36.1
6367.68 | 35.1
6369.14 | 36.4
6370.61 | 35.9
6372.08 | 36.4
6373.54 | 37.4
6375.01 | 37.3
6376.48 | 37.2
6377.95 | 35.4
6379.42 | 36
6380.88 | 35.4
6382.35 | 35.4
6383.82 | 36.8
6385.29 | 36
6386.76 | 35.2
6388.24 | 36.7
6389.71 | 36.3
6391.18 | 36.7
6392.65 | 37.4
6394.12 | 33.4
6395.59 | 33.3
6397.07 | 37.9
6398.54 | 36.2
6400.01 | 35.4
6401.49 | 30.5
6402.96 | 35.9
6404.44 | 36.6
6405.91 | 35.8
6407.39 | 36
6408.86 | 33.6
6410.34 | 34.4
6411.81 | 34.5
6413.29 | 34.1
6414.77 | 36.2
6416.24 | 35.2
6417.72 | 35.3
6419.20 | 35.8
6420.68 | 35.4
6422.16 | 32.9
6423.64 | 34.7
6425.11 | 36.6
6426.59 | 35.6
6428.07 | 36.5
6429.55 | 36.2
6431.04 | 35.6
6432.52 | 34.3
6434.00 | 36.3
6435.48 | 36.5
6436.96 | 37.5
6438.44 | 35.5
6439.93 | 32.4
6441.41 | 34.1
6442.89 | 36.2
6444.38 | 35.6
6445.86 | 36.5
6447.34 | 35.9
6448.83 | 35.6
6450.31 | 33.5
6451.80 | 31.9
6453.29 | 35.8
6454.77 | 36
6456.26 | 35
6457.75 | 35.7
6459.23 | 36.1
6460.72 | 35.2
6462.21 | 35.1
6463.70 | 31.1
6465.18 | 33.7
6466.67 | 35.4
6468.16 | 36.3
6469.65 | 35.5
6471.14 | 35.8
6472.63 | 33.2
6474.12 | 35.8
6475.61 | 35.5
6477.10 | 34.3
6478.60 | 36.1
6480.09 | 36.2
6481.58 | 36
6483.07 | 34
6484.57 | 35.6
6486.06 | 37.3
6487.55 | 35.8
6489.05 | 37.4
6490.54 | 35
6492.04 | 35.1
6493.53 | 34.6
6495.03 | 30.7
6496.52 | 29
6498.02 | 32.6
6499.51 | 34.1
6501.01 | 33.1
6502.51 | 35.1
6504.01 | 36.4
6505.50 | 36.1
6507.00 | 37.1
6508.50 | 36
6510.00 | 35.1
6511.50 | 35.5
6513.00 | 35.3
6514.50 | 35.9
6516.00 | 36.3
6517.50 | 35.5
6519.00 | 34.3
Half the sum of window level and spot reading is 34.3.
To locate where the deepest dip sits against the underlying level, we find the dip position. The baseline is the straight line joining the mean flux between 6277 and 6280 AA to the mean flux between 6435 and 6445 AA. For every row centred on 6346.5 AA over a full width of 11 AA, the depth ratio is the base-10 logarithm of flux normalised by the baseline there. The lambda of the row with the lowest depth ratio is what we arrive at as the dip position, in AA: 6345.72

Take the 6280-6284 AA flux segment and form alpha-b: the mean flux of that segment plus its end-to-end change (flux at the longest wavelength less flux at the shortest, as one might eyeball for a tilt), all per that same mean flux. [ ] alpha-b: 0.98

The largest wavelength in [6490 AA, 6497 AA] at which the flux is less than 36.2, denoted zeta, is 6496.52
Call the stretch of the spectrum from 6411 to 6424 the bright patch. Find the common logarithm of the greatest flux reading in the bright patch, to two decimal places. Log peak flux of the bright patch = 1.56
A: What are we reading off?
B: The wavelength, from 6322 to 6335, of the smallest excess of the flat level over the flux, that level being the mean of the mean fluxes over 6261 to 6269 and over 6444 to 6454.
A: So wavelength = 6326.75 AA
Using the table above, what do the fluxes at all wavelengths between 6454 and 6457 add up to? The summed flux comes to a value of 71.0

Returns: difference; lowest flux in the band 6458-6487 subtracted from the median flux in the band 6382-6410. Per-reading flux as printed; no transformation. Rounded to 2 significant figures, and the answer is 4.9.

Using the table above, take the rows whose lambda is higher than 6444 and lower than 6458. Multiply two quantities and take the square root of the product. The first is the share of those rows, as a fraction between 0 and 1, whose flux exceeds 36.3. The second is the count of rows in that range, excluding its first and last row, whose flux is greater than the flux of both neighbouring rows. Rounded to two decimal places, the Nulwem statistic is 0.45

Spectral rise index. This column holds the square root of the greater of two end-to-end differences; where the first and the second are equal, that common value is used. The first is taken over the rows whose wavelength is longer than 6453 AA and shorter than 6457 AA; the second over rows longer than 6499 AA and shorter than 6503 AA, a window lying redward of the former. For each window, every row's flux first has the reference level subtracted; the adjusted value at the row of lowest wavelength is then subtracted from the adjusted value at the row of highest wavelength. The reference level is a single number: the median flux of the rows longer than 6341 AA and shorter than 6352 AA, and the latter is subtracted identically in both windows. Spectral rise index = 1.00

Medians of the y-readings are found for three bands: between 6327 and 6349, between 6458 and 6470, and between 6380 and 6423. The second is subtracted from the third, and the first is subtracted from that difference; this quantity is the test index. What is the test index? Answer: -35.9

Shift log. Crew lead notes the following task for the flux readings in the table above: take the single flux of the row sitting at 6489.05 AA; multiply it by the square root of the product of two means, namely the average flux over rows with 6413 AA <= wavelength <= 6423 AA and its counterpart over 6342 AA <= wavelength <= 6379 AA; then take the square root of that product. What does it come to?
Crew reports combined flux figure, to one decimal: 36.4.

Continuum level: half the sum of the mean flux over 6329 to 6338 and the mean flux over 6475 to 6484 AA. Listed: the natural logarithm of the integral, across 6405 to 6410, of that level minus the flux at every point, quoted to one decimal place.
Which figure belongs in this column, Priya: 1.0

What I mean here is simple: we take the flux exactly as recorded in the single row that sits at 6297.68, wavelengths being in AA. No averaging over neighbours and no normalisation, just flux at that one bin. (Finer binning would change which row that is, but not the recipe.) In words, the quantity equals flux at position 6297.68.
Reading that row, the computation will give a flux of 35.4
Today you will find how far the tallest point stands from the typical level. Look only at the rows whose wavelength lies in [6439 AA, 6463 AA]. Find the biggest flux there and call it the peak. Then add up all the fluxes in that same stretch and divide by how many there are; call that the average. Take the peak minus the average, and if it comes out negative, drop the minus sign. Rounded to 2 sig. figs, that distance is 1.5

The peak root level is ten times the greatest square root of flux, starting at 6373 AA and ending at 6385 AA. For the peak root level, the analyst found 61.2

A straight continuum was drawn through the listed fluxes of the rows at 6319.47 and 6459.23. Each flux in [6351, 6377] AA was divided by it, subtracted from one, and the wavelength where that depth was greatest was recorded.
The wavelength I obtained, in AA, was 6360.35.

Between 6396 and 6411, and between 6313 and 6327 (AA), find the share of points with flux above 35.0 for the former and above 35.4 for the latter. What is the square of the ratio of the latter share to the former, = 0.73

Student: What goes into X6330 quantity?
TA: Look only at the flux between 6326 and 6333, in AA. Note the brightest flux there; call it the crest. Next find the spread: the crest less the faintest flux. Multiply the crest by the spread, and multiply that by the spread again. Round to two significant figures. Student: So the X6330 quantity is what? 84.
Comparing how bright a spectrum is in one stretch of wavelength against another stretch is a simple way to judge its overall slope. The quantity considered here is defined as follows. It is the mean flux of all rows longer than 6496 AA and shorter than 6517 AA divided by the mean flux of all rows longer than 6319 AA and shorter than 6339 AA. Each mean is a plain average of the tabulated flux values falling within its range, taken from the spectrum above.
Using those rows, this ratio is 0.979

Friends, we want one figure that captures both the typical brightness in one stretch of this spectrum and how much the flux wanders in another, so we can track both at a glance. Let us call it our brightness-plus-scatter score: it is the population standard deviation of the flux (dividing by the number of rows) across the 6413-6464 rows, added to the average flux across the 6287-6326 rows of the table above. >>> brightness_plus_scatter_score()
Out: 37.0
